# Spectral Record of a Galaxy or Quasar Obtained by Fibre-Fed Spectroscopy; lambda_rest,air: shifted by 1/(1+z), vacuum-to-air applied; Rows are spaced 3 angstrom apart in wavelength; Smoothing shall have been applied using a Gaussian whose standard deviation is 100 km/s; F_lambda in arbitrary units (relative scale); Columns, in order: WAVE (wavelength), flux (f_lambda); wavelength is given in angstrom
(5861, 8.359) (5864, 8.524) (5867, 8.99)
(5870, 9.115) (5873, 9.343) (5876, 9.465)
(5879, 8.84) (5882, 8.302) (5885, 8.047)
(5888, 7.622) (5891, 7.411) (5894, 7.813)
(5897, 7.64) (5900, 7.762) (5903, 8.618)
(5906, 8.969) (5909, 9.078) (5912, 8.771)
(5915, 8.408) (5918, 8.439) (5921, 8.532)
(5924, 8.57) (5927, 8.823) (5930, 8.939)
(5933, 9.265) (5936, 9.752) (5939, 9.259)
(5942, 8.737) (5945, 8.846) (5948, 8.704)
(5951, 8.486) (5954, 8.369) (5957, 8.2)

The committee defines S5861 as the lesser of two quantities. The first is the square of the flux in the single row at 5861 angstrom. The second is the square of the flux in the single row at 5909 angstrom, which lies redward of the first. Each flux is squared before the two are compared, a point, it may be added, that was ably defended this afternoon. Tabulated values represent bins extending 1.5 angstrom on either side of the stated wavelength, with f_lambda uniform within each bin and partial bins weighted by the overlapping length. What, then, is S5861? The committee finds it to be 69.9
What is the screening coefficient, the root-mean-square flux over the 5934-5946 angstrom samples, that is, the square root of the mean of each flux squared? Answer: 9.2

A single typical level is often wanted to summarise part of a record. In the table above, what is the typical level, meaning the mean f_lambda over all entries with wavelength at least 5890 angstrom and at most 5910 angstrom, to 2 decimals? 8.18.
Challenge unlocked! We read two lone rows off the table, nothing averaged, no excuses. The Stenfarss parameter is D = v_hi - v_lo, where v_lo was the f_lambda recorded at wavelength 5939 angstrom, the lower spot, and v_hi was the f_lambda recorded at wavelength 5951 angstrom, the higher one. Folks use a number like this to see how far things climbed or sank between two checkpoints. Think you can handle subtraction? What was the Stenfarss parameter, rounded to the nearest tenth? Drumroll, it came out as -0.8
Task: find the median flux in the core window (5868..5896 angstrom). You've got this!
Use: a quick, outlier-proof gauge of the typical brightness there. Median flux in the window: 8.3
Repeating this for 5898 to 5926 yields 8.6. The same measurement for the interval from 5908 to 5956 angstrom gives 8.8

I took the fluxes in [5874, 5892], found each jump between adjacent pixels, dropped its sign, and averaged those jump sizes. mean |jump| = 0.41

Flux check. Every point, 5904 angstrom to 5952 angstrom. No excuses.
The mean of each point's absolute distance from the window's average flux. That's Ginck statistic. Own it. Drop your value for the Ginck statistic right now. 0.27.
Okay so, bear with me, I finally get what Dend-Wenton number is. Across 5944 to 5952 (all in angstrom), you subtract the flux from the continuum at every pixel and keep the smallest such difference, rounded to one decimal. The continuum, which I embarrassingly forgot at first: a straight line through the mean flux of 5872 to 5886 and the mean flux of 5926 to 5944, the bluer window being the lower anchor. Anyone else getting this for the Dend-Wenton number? 0.3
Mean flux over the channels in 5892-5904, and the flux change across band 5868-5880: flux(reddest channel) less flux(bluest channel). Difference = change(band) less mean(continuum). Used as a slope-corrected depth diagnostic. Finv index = -8.2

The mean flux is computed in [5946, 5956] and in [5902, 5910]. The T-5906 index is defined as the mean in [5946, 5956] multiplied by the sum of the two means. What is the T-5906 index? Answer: 148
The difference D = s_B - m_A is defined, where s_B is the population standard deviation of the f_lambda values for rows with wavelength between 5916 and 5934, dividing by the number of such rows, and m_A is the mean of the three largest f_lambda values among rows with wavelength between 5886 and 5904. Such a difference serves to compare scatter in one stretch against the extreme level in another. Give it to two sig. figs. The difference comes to -7.8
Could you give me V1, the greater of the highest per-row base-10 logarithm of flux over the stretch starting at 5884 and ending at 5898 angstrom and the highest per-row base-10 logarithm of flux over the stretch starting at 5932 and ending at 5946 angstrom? 0.989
